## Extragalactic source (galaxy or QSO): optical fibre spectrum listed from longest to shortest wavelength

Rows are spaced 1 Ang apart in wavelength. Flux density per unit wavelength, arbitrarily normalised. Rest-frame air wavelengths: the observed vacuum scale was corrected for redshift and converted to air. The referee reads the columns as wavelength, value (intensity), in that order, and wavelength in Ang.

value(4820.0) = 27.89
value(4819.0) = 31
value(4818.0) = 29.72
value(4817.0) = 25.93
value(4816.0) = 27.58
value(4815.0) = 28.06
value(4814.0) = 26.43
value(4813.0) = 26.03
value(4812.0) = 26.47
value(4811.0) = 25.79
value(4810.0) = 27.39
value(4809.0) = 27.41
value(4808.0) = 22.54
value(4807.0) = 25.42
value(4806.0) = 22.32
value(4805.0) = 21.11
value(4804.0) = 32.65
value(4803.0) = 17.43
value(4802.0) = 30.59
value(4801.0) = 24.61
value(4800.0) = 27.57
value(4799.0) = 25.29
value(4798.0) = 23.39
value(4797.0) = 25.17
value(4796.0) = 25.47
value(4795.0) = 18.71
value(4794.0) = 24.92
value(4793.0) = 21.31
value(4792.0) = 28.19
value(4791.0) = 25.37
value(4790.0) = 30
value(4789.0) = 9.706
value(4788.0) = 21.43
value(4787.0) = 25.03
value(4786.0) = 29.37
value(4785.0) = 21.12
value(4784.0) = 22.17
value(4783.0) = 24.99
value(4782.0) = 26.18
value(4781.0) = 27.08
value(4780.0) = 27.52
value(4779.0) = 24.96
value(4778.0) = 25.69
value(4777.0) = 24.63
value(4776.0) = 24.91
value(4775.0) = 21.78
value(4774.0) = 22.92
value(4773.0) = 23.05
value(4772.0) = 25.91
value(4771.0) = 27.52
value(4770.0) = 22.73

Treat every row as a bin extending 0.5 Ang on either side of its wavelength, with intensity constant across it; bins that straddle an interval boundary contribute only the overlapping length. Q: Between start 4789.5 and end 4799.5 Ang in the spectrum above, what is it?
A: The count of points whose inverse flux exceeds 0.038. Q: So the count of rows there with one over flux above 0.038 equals 8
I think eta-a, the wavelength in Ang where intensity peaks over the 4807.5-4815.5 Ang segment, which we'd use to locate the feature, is 4815.0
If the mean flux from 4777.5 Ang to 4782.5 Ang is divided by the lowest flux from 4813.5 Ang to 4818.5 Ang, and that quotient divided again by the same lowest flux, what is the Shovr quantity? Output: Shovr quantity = 0.0391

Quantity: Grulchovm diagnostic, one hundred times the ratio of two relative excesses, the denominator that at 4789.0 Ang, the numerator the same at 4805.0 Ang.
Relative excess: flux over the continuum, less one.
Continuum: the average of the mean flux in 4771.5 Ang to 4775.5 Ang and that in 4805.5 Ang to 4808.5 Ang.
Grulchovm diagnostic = 17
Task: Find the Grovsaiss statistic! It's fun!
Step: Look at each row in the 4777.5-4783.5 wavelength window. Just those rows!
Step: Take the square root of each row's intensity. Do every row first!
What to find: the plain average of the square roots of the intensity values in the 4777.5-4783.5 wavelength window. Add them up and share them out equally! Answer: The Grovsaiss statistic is 5.10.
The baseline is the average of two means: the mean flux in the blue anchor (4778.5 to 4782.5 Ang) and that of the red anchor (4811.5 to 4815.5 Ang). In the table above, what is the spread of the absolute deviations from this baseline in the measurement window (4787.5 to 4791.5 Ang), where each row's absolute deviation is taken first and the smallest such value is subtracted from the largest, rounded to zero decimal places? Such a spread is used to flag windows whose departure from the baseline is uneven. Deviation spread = 16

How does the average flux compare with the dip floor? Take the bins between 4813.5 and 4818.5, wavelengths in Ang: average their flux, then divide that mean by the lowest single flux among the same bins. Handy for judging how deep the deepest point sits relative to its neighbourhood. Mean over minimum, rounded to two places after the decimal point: 1.06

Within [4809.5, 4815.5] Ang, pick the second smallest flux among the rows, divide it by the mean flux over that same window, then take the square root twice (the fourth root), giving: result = 0.99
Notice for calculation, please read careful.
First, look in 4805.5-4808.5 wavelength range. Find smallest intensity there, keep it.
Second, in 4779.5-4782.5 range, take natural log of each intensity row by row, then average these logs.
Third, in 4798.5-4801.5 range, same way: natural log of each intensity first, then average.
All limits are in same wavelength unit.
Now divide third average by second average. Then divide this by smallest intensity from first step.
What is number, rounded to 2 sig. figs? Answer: 0.044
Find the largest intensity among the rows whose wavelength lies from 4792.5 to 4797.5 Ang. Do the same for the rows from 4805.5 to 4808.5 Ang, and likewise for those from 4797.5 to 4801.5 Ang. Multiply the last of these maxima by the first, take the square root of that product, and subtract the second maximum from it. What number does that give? 1.1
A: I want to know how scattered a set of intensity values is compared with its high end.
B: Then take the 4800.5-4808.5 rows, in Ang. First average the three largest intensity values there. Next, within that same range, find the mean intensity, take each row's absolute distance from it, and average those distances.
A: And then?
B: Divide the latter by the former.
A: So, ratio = 0.126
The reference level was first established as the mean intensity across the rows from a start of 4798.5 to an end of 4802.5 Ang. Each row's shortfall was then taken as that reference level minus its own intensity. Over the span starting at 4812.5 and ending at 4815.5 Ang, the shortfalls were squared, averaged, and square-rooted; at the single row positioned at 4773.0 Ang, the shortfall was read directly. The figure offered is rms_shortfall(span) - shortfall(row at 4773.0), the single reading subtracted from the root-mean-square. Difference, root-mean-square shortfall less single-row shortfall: -3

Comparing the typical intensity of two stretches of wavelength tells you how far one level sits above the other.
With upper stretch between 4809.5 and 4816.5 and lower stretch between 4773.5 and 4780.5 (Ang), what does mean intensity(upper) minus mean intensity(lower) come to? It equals 2.2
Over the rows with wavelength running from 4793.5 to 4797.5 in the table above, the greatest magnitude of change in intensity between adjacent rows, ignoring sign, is 6.8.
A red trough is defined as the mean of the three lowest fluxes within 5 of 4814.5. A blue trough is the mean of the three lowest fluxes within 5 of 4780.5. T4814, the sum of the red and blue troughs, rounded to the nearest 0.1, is 48.6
